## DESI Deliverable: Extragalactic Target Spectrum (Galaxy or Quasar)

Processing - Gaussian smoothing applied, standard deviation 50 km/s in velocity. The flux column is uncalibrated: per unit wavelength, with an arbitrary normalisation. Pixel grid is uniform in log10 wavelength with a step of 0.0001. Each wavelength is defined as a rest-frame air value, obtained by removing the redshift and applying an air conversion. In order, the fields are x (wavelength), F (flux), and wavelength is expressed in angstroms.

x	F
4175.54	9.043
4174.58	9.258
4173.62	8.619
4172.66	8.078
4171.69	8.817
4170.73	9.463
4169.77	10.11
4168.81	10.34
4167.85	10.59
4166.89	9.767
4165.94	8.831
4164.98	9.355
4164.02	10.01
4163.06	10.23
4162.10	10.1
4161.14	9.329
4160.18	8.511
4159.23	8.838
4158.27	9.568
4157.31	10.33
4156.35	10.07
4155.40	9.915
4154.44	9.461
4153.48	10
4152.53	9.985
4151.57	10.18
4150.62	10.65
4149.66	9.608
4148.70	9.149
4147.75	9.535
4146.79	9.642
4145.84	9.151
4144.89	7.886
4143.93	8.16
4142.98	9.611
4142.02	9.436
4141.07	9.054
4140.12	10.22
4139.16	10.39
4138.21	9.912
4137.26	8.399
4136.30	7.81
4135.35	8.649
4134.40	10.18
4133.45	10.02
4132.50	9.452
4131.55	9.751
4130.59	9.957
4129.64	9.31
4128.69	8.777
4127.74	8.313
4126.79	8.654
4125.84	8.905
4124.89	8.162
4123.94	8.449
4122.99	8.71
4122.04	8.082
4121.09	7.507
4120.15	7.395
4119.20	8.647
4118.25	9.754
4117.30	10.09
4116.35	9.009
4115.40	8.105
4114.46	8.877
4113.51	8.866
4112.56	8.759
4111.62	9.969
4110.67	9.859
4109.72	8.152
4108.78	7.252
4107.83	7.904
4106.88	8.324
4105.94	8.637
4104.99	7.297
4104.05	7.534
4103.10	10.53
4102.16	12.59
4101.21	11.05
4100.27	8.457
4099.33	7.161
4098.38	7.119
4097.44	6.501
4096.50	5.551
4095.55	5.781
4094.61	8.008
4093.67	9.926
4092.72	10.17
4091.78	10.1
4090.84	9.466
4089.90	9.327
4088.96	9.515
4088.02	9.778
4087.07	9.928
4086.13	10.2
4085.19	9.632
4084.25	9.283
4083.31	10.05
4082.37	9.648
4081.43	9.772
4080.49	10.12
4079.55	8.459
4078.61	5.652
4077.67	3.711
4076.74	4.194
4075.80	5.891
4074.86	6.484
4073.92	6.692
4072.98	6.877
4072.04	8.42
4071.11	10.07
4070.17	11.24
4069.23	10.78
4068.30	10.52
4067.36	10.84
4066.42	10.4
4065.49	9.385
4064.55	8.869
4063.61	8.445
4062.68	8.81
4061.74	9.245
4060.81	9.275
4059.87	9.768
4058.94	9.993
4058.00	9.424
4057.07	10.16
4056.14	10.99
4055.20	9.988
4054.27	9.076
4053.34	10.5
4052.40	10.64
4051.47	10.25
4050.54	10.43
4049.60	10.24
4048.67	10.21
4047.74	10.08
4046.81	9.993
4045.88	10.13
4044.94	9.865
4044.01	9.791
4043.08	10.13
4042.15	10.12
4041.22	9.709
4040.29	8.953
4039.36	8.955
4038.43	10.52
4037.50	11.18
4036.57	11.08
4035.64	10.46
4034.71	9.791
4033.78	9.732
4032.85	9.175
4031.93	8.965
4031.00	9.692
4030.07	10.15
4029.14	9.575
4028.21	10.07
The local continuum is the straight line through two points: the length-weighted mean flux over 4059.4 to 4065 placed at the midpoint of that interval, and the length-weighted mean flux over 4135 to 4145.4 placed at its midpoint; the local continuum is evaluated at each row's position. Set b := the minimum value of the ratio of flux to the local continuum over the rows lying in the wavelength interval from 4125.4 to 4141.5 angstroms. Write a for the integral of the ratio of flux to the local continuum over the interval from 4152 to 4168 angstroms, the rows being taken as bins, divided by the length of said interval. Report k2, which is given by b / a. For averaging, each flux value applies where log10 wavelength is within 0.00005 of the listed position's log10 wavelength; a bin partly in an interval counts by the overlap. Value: 0.81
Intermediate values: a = 1.07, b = 0.86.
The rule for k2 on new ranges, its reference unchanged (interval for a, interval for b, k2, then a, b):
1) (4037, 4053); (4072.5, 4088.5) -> 0.37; 1.11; 0.41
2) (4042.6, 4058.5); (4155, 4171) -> 0.84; 1.11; 0.94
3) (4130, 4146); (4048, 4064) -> 0.91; 1.03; 0.93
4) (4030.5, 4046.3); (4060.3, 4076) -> 0.60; 1.09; 0.65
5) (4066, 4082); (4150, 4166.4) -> 1.04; 0.91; 0.94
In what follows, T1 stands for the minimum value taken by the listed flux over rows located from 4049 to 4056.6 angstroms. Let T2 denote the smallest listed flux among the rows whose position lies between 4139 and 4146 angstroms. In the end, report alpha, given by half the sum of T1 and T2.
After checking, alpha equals 8.48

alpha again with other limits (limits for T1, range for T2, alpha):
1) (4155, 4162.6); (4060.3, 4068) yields 8.48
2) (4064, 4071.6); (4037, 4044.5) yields 8.91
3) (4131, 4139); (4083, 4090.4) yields 8.55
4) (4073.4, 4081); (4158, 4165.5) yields 6.11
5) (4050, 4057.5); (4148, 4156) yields 9.11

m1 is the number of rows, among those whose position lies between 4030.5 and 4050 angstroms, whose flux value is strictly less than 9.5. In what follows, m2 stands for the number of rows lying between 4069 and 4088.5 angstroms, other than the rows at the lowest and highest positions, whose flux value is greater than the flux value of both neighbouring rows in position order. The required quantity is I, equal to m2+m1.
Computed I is 8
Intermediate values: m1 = 4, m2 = 4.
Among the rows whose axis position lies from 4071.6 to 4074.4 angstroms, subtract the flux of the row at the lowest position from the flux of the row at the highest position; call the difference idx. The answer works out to -1.7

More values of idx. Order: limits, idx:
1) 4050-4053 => 0.2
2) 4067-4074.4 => -4.1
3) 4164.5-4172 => -0.5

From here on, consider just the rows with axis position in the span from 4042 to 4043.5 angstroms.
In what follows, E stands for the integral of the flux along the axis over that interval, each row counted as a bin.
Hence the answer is 15.2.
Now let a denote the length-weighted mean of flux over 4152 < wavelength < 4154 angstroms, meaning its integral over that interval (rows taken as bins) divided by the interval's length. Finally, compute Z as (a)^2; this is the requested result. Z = 100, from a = 10.0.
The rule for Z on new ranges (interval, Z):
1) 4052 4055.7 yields 101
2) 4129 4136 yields 91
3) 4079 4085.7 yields 91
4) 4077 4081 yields 47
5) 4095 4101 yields 49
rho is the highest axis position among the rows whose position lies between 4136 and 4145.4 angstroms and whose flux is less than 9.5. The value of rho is 4144.89 angstroms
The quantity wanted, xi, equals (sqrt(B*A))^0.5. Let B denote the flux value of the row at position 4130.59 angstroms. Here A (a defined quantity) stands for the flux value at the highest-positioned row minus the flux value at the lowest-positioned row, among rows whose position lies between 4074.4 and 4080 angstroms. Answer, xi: 2.1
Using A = 2.0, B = 9.957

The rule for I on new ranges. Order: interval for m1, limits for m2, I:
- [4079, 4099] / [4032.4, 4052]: 13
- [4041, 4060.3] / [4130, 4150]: 6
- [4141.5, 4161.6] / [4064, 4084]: 12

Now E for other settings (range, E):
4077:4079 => 9.2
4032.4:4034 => 15.0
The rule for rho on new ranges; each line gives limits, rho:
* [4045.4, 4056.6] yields 4054.27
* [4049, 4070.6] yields 4065.49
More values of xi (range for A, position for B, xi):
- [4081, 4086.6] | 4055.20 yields 1.4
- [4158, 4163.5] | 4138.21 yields 1.6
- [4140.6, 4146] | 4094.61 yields 0.9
